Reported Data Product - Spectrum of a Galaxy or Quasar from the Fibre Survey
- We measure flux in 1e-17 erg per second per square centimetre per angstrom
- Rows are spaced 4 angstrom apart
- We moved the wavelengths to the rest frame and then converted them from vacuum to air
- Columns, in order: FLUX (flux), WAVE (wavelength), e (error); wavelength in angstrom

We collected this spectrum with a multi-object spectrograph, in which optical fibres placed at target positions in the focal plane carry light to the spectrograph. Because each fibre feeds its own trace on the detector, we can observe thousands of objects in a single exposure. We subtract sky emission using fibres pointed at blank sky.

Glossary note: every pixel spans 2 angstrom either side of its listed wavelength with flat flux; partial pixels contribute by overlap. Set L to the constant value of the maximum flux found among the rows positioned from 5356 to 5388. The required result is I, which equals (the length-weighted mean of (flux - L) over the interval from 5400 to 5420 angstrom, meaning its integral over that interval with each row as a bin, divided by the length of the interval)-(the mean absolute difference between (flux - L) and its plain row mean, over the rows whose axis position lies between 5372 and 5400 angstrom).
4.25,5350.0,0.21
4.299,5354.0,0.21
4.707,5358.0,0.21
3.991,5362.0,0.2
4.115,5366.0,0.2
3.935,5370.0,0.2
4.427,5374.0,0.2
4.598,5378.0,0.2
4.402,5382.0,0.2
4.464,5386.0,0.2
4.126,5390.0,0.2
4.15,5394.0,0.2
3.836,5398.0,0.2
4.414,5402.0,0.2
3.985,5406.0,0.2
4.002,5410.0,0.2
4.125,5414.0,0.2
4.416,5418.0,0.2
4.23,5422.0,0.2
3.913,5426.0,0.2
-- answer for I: -0.73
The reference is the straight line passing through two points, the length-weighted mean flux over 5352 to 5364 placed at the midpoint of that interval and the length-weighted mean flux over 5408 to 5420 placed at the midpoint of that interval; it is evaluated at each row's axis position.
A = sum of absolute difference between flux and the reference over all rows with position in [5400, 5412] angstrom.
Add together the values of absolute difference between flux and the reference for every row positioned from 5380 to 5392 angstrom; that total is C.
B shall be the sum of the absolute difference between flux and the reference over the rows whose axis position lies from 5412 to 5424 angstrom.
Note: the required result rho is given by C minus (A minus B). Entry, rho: 0.2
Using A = 0.61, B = 0.4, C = 0.46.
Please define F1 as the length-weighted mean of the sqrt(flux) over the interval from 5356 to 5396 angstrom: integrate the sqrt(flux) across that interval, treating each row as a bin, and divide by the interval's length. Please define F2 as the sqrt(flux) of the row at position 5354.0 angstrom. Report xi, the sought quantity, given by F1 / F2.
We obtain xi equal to 1.00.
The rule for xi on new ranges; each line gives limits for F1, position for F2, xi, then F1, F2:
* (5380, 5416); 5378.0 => 0.95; 2.04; 2.14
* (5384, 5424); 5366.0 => 1.01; 2.04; 2.03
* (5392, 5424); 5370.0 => 1.03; 2.04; 1.98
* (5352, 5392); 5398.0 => 1.06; 2.07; 1.96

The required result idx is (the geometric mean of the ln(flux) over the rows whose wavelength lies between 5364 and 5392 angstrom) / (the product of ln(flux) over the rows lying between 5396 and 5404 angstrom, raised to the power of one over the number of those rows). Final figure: 1.030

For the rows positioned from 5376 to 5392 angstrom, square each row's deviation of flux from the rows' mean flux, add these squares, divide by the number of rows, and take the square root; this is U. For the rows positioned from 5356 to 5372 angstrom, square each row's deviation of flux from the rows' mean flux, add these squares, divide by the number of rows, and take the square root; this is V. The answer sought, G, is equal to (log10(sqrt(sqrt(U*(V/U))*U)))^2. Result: 0.26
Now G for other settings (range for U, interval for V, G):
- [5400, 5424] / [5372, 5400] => 0.28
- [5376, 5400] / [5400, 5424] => 0.24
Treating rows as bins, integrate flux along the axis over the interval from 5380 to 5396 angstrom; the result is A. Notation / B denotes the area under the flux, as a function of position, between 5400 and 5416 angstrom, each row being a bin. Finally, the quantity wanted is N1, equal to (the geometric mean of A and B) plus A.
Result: 136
